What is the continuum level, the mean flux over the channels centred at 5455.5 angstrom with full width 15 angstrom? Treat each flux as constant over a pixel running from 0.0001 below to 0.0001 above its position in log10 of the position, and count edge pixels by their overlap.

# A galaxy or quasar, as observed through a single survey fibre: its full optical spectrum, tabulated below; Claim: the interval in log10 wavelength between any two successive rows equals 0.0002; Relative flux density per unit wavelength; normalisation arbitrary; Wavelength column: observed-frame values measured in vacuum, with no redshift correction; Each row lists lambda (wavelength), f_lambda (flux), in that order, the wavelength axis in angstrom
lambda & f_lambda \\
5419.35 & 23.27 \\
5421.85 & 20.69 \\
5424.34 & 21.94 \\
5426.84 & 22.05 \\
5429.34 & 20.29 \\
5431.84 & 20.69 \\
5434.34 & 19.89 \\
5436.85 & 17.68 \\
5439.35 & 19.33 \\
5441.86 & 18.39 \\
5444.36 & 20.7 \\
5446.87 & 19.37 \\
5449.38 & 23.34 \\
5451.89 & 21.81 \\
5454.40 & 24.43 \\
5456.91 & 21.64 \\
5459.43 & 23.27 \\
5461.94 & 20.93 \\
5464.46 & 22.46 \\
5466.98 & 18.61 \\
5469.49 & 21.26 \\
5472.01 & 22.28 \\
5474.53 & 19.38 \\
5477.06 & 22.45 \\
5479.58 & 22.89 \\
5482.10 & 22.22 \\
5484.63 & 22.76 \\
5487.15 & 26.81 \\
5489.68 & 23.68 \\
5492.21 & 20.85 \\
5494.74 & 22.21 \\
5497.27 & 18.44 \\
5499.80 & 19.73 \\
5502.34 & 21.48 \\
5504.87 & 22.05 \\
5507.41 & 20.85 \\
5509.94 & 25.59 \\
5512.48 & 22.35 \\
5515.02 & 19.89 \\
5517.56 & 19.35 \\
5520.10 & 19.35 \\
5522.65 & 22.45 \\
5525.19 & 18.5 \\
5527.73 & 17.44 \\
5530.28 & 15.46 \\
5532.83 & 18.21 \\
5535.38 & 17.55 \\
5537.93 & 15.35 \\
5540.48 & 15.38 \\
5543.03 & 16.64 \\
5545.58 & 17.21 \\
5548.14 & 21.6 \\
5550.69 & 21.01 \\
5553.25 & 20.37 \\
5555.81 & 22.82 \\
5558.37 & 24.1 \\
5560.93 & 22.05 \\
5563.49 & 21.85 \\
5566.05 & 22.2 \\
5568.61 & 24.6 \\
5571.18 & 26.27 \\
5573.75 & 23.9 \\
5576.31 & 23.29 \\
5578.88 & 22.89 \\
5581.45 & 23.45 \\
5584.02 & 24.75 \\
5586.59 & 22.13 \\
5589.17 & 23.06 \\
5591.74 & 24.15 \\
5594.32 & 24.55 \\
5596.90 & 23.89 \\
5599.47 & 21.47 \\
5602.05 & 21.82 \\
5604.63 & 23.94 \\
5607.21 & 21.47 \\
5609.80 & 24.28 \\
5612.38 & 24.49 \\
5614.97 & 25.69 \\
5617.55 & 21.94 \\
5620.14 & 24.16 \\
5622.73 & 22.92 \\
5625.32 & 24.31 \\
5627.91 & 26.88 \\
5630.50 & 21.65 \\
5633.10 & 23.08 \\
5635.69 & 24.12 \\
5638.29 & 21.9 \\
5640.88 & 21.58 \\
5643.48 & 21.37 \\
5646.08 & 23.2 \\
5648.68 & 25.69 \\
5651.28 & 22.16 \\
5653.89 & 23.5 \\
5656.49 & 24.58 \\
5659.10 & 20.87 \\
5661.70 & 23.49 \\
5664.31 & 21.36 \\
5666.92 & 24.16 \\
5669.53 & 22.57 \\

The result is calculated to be 22.6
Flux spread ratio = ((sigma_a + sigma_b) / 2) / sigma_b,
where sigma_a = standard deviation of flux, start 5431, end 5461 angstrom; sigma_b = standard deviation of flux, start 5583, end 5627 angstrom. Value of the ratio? 1.3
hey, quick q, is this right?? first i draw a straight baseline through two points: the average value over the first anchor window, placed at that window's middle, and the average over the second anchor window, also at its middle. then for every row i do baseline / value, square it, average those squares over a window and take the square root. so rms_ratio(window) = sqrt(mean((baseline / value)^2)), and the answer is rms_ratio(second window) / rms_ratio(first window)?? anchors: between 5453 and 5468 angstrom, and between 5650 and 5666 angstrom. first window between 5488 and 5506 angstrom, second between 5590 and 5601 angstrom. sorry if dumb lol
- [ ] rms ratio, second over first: 0.91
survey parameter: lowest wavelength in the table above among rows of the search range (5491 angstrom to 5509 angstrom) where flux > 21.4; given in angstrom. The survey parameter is 5494.74 angstrom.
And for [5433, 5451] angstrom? 5449.38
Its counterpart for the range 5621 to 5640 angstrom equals 5622.73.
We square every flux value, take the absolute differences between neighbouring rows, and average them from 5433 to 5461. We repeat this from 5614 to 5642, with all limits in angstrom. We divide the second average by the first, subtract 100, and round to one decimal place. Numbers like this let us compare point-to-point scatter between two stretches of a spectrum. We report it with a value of -98.8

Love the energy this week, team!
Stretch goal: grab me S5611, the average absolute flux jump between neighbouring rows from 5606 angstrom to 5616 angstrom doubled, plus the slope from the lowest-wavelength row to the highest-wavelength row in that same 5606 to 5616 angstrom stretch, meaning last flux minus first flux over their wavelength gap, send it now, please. 3.36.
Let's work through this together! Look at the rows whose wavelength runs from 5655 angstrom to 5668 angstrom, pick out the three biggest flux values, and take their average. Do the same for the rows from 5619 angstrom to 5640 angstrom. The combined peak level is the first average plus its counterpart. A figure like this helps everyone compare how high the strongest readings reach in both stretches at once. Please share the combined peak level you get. 49.2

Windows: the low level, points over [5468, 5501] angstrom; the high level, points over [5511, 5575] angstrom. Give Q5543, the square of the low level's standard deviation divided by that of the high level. 0.5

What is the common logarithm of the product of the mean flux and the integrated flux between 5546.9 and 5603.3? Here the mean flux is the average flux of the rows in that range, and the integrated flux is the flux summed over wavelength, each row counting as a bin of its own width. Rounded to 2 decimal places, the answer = 4.48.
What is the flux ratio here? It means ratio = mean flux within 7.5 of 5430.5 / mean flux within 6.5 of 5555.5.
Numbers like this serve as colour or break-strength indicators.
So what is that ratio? 0.93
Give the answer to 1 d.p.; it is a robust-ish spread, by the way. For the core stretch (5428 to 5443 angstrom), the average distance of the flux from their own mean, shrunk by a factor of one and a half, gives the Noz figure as 0.6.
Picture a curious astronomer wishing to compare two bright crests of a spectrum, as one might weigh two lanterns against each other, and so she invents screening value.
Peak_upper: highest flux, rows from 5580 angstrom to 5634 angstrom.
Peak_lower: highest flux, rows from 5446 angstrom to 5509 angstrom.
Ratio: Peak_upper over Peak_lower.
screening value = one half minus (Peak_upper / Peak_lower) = -0.503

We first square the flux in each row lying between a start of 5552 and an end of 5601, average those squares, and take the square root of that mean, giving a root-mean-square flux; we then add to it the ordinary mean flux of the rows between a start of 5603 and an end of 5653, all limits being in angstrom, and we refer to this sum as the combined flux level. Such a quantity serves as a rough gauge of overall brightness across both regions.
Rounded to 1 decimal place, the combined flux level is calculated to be 46.7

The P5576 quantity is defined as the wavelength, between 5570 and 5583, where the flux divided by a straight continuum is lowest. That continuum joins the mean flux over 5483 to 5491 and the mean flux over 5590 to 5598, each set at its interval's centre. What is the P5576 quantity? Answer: 5578.88 angstrom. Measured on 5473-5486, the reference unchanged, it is 5474.53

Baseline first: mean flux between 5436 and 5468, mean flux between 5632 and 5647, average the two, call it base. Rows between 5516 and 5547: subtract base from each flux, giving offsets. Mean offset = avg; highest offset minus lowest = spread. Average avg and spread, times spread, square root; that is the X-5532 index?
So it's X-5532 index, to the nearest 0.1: 3.3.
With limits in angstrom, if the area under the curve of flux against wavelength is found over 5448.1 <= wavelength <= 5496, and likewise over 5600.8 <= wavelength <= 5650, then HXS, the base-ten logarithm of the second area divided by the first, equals 0.03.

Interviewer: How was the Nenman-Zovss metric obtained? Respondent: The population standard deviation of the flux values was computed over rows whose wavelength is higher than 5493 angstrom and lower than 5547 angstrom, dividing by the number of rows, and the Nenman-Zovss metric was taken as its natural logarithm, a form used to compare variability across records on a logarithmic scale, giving 0.98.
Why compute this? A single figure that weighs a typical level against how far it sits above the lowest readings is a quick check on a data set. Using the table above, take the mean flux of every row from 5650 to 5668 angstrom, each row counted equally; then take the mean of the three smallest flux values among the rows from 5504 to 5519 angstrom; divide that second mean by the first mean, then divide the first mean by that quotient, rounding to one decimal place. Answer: 26.1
